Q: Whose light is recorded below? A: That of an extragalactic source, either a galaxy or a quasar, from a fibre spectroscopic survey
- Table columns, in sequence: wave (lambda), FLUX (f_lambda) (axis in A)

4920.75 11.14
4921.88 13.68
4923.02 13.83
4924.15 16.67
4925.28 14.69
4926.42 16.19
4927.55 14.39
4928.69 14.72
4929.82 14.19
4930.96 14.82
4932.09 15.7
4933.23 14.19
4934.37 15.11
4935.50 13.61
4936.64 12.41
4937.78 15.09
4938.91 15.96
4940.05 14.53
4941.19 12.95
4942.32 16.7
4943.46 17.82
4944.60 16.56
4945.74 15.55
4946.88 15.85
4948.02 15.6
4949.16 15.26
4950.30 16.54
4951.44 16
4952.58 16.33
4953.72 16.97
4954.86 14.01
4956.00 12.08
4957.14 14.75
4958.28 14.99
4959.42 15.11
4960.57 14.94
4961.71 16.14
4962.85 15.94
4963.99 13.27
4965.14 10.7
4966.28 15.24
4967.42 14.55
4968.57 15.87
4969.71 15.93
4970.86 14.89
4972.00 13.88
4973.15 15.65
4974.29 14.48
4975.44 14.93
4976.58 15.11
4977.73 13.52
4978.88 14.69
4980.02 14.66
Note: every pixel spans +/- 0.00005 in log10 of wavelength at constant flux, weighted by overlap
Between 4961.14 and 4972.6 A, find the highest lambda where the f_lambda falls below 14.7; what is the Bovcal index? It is 4972.00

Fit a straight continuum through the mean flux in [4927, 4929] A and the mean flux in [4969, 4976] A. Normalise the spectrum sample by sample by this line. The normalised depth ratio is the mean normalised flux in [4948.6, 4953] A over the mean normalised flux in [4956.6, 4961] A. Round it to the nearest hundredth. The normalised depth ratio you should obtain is 1.08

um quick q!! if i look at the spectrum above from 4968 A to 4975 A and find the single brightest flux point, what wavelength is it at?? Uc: 4969.71 A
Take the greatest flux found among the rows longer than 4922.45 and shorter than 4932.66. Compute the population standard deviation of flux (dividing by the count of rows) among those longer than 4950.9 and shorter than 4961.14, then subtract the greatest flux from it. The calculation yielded -15.3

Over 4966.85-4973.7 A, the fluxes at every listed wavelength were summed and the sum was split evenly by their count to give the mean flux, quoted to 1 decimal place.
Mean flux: 15.1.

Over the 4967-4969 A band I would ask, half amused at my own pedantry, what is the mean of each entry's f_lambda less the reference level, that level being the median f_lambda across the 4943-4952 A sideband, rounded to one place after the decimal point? -0.7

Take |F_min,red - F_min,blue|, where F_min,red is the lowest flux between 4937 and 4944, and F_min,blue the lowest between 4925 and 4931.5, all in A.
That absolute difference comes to 1.2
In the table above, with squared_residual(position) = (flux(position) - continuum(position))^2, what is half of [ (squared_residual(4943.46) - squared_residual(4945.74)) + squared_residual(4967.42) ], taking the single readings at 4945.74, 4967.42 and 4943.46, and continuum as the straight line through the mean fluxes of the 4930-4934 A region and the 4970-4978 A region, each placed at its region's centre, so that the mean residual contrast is 4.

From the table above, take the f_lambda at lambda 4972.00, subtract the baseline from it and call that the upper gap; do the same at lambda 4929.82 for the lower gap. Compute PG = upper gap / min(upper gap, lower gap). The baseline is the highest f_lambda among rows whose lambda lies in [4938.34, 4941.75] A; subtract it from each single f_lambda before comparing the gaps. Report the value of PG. 1.00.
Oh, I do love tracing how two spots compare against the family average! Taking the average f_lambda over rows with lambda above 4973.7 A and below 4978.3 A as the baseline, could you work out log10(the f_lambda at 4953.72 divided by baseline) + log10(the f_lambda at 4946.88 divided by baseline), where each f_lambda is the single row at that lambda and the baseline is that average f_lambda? 0.11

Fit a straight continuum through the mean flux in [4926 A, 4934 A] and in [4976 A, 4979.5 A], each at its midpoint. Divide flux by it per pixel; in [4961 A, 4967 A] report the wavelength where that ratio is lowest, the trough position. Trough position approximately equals 4965.14 A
